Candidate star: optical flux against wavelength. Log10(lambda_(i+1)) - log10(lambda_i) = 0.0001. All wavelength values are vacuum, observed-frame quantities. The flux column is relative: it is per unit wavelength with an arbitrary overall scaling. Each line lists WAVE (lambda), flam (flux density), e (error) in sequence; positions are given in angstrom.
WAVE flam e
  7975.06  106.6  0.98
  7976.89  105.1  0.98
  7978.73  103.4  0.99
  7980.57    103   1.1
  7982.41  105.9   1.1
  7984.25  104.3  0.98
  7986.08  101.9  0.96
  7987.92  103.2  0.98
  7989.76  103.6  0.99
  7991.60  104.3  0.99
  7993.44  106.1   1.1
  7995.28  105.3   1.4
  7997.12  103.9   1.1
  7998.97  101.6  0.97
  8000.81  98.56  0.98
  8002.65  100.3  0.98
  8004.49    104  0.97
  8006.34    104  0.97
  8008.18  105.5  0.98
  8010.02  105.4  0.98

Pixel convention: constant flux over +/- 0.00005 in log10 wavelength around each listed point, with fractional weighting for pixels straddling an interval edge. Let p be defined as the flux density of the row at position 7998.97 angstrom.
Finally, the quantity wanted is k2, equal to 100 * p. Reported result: 10160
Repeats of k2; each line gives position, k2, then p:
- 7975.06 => 10660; 106.6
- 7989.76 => 10360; 103.6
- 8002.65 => 10030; 100.3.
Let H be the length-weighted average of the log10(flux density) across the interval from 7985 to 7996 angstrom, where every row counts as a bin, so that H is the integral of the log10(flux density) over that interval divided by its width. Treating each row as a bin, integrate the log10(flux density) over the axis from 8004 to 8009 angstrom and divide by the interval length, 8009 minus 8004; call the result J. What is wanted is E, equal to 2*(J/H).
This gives 2.00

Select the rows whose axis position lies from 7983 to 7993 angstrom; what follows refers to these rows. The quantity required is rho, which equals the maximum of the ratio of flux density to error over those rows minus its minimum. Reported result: 2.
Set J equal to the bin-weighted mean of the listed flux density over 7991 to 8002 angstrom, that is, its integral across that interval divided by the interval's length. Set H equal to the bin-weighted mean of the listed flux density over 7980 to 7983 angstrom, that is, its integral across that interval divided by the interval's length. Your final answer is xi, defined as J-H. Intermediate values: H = 104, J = 103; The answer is -1.2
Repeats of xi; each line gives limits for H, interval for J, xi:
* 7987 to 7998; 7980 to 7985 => 0.0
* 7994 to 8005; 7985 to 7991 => 0.8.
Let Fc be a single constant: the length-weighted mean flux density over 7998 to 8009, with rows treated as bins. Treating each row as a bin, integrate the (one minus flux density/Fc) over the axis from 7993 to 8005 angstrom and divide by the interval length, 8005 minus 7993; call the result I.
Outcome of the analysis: -0.0037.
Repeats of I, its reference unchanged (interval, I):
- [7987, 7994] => -0.0190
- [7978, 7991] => -0.0134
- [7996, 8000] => -0.0048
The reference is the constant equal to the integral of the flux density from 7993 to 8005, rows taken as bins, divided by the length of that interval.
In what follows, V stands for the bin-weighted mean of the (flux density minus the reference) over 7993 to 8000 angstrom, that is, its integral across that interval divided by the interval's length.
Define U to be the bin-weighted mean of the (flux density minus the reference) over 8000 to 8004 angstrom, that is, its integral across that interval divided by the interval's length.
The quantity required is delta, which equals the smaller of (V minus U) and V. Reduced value 1.3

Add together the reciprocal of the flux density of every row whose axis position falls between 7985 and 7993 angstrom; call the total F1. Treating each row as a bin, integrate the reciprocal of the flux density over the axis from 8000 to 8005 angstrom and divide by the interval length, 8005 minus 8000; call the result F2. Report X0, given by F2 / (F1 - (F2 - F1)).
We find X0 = 0.15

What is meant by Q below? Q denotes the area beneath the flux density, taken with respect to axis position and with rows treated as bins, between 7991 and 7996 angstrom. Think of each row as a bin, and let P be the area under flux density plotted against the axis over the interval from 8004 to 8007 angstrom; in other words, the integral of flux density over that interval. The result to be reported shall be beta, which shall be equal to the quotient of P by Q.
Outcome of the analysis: 0.59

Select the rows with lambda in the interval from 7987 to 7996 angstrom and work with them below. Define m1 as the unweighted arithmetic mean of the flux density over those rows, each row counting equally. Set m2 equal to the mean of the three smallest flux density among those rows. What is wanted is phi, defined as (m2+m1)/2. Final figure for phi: 104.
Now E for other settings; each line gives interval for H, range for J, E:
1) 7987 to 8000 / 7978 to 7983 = 2.00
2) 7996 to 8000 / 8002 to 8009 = 2.01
